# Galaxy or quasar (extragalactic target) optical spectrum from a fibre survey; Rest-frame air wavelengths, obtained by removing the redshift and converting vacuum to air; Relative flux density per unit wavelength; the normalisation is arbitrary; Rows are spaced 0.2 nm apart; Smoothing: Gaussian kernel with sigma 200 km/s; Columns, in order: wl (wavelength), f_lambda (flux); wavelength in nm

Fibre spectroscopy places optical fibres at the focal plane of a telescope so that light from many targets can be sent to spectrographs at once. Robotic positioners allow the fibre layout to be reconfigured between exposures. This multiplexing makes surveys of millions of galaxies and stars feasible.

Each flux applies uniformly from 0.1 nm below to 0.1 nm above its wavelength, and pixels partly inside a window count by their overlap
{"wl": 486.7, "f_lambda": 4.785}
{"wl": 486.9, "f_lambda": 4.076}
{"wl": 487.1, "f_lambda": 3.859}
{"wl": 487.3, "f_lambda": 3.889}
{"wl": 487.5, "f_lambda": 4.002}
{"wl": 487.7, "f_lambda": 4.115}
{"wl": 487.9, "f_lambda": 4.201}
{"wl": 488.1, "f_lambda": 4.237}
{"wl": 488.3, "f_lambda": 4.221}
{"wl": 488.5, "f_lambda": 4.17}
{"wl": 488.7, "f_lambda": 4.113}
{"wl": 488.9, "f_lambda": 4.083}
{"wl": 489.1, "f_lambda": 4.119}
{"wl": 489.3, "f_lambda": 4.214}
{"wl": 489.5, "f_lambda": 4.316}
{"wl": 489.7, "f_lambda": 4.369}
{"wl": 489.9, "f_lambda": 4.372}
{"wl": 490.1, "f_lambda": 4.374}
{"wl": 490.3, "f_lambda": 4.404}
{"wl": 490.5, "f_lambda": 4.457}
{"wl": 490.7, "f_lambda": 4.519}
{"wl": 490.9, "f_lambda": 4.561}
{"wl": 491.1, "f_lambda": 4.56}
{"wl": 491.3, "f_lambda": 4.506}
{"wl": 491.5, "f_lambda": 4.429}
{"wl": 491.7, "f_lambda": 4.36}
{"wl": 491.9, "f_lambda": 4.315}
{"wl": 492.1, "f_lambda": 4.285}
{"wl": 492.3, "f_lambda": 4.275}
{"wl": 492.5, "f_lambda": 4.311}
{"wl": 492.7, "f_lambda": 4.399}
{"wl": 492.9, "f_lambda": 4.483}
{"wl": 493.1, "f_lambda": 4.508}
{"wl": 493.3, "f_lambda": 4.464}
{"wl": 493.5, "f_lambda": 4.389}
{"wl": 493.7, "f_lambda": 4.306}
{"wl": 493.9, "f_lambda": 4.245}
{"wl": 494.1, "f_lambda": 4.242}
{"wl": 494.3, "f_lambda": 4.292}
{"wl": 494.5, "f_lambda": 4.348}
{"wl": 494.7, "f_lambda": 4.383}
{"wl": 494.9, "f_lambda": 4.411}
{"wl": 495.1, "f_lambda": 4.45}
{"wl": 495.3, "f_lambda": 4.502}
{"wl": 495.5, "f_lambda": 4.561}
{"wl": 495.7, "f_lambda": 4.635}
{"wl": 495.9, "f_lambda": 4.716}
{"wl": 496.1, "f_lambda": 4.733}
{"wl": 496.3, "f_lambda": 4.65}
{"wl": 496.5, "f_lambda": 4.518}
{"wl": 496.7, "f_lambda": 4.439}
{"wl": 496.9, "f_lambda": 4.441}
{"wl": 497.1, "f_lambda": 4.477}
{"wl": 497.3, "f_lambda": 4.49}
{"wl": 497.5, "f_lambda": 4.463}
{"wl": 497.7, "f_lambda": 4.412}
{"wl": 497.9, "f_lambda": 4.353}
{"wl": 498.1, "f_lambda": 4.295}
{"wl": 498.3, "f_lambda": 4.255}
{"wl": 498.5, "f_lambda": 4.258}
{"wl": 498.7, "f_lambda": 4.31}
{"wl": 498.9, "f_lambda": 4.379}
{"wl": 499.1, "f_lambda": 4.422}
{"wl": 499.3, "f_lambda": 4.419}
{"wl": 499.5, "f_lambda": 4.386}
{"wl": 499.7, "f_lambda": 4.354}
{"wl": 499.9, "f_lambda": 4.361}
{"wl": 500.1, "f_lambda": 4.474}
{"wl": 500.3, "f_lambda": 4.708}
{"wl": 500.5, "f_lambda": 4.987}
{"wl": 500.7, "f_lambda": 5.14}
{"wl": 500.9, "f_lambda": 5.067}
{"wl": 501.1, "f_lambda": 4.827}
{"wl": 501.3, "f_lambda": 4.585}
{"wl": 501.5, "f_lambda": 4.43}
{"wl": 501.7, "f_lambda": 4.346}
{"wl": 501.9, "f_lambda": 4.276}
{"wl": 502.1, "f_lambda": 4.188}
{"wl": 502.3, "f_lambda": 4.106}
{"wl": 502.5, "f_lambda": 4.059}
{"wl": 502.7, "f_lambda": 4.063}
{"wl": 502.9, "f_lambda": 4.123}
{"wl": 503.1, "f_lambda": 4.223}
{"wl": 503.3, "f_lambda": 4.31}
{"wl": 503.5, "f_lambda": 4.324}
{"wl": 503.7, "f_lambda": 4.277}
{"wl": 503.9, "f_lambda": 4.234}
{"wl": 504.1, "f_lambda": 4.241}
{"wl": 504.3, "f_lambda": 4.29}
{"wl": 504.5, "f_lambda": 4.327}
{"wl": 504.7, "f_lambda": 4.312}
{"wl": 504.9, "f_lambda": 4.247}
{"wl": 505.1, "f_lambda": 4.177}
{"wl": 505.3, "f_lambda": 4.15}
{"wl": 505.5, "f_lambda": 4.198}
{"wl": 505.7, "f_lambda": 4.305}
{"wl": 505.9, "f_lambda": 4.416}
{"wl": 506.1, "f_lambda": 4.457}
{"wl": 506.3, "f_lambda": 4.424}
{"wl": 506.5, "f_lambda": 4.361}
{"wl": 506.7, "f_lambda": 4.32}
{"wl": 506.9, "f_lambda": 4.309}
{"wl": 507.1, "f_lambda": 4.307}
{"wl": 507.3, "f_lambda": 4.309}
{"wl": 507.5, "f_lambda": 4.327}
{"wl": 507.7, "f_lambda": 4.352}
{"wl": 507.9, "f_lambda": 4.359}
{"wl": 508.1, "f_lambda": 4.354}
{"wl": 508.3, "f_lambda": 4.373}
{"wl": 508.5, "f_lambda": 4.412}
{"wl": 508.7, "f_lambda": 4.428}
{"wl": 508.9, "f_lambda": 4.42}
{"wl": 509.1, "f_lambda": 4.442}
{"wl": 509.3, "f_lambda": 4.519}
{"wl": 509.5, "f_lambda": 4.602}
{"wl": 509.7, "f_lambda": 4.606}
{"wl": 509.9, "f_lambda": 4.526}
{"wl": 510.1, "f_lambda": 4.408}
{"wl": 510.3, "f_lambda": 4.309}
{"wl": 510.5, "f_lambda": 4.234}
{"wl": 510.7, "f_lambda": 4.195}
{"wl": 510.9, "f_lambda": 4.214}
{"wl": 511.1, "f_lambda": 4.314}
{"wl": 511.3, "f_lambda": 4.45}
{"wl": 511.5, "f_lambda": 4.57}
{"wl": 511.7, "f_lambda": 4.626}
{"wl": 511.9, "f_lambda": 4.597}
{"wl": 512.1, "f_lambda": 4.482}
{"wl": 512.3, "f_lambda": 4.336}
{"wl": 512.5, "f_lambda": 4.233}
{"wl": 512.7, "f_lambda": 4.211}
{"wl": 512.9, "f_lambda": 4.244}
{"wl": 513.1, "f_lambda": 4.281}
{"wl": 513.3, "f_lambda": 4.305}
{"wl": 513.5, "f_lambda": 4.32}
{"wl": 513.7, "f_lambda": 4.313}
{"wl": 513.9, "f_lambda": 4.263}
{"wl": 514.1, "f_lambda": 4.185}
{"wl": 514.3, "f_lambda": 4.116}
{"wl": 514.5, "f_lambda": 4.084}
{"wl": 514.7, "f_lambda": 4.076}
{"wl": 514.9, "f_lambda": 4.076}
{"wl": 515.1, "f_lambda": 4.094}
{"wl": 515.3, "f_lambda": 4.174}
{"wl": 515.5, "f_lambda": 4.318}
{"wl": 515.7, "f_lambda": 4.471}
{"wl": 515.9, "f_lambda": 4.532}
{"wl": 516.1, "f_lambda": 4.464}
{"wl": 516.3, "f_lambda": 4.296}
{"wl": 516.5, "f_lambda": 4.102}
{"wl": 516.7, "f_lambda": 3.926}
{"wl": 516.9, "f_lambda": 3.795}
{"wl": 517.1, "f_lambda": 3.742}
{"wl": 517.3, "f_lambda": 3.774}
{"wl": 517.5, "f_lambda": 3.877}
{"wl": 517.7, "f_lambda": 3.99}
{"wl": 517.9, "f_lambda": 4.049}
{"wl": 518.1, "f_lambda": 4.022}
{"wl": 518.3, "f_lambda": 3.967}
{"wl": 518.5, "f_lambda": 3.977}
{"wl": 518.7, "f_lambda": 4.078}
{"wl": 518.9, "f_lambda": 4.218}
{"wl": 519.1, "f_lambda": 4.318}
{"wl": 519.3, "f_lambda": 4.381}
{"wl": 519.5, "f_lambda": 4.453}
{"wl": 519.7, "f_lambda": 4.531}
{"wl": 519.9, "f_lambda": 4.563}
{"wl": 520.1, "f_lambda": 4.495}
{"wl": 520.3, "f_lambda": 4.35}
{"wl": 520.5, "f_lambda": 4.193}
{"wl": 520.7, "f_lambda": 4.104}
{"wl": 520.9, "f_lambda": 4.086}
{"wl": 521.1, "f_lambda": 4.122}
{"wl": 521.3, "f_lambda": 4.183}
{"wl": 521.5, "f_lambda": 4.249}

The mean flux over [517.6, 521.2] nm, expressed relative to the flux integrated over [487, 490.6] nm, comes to 0.279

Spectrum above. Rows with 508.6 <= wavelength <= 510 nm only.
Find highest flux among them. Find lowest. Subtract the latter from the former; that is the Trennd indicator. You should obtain 0.19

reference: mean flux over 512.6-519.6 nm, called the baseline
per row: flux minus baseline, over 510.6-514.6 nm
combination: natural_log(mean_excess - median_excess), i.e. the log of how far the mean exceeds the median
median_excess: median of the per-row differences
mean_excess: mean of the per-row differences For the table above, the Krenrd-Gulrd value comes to -3.7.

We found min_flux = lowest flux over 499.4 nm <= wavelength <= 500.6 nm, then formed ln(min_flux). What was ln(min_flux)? 1.47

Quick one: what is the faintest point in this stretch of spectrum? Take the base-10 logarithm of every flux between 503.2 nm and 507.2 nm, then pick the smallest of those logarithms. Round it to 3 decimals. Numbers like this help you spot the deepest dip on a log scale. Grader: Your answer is 0.618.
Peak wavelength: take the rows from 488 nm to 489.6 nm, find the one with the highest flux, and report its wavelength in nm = 489.5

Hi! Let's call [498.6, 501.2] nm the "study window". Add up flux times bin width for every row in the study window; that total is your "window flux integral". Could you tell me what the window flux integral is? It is 12.0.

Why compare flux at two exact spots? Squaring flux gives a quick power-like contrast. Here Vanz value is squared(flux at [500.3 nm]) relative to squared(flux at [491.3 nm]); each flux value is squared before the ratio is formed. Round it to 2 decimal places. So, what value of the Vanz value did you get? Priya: 1.09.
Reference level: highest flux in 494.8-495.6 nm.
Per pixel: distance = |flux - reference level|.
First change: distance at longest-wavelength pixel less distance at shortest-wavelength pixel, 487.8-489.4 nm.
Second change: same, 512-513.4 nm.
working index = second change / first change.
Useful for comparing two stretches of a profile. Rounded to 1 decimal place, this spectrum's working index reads -13.6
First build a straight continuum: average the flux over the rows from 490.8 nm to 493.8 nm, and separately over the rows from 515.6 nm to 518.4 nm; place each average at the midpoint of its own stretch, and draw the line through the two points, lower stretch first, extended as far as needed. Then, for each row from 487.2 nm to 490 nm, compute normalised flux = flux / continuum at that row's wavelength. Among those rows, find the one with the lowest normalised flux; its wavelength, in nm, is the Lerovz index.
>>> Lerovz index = 487.3 nm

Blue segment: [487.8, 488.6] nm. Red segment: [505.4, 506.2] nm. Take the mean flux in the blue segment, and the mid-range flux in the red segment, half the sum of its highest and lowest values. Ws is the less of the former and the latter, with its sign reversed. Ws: -4.21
